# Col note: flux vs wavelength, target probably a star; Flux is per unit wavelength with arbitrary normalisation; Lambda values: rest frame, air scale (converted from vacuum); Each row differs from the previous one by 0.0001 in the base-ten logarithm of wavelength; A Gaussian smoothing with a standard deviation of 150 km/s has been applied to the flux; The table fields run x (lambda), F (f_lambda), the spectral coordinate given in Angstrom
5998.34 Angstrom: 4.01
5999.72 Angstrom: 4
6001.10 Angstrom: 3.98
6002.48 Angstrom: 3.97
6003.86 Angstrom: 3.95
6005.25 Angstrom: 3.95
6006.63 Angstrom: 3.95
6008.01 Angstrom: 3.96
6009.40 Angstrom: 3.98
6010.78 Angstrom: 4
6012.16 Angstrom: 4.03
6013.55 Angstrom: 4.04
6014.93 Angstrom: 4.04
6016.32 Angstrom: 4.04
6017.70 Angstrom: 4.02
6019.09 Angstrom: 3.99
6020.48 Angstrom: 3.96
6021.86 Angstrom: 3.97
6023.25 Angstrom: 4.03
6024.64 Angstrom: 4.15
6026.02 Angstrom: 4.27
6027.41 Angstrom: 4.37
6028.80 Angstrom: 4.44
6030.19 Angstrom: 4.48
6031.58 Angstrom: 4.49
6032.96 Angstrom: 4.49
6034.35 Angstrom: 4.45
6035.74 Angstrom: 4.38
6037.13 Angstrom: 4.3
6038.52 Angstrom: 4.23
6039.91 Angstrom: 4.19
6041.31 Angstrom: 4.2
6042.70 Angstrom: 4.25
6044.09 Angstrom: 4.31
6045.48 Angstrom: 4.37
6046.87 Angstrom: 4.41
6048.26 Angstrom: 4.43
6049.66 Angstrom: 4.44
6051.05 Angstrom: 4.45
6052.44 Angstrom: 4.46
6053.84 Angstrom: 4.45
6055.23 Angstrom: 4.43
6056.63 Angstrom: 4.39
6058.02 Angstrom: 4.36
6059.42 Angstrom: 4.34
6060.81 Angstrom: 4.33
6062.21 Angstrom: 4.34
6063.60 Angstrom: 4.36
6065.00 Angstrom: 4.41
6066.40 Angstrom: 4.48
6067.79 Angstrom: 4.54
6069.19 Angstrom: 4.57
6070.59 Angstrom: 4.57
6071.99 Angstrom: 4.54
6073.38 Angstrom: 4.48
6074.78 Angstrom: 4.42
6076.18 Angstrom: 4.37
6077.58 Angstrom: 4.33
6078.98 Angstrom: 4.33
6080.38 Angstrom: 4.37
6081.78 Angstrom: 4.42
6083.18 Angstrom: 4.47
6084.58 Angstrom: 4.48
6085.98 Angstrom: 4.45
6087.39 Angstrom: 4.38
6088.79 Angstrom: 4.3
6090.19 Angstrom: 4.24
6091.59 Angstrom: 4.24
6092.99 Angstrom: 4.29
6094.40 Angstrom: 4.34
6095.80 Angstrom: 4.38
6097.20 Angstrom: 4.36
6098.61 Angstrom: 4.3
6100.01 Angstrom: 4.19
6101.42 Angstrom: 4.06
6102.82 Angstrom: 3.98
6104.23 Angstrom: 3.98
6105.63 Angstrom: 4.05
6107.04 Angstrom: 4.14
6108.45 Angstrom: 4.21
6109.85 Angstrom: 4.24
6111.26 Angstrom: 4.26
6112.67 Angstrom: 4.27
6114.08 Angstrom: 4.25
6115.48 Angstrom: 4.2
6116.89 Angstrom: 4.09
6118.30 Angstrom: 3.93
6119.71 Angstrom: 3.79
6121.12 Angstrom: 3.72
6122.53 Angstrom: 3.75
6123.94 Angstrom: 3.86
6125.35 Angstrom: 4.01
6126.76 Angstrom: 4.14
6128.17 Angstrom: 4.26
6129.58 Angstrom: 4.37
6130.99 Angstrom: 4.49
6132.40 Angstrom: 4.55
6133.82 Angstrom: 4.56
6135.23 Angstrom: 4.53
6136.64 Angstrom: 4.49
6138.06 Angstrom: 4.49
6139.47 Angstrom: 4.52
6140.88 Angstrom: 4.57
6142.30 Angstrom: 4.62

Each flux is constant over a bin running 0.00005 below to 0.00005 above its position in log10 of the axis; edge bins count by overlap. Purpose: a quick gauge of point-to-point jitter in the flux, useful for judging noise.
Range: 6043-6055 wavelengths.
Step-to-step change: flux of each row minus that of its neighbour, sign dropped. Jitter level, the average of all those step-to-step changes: 0.023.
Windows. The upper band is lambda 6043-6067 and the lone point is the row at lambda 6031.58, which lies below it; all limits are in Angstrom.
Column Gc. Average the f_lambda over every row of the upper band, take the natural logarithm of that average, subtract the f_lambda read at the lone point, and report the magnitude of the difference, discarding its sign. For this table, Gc 3.0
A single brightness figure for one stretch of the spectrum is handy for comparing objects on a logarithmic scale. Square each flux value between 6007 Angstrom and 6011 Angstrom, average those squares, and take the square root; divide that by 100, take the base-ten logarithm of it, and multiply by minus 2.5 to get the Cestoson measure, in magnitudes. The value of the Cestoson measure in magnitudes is 3.50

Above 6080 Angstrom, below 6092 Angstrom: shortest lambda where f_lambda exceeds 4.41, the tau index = 6081.78 Angstrom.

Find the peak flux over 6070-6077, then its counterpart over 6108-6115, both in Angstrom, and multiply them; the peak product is 19.5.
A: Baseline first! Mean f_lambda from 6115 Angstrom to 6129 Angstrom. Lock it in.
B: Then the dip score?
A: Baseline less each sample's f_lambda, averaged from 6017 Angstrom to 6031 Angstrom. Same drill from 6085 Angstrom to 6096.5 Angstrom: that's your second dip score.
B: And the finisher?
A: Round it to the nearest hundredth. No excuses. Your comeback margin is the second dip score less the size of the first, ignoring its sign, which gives -0.55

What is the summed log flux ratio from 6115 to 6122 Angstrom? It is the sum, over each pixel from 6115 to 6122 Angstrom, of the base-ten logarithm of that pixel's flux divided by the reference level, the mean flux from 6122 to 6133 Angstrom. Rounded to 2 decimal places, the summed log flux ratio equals -0.13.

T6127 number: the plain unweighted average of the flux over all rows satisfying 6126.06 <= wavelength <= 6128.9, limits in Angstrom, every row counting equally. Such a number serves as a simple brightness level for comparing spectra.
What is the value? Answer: 4.20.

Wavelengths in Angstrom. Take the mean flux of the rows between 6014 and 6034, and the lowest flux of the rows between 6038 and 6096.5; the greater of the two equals 4.20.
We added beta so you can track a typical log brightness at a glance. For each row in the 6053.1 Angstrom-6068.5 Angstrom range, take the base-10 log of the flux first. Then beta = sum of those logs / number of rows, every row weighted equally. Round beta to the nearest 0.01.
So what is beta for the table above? 0.64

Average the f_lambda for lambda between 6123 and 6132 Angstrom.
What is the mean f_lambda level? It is 4.19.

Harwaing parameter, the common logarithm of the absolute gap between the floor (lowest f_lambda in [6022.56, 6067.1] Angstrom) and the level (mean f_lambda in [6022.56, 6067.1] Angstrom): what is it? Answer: -0.48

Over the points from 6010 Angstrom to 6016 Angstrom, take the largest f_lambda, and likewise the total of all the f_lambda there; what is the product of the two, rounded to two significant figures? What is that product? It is 65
